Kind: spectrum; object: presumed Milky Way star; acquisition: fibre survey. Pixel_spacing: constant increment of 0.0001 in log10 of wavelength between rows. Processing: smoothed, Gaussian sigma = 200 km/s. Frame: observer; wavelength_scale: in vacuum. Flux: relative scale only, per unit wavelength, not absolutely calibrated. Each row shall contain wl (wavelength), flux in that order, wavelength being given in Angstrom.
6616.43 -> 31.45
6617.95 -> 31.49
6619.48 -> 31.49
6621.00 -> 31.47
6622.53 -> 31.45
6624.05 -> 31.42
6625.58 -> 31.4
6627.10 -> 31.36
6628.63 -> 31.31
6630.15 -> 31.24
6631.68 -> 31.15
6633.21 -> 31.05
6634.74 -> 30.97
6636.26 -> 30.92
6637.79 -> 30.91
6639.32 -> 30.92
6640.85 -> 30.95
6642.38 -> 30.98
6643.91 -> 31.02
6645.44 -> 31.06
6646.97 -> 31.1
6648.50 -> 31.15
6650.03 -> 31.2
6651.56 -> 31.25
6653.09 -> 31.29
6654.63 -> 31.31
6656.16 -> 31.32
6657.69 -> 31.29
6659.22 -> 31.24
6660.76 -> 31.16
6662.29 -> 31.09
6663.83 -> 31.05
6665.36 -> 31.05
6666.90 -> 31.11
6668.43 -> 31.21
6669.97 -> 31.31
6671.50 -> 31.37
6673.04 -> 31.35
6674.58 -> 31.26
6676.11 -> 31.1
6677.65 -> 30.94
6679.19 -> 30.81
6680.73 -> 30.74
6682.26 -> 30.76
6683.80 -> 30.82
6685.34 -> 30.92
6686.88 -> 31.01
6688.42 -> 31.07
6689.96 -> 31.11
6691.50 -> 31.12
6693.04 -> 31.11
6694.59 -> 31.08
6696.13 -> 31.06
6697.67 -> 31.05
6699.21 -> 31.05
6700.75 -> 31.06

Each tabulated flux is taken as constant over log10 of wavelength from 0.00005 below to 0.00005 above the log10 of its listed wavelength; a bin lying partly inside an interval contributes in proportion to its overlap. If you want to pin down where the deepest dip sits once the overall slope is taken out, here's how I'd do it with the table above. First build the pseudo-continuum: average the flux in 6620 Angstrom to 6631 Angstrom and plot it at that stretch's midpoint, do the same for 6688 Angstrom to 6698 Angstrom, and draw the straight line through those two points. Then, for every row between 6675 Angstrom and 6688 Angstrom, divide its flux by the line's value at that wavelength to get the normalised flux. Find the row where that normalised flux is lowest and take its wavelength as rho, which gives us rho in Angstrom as 6680.73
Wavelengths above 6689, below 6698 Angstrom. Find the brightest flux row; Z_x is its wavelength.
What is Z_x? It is 6691.50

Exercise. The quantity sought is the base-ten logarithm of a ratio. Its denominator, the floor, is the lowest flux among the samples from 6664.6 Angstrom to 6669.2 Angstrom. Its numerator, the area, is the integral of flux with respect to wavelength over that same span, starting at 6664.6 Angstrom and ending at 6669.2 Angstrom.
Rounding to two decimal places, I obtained 0.66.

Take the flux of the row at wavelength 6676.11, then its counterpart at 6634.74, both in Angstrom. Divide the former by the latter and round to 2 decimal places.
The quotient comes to 1.00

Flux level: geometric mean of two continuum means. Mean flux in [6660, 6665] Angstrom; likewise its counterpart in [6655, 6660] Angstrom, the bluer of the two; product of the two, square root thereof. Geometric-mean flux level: 31.2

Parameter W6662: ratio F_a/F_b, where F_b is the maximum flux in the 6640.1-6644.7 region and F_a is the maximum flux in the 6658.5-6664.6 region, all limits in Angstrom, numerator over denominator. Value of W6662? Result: 1.01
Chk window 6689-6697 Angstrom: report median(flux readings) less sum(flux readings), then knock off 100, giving -224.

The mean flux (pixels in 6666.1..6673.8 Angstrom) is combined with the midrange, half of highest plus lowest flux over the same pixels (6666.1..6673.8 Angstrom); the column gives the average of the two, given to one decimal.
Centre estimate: 31.3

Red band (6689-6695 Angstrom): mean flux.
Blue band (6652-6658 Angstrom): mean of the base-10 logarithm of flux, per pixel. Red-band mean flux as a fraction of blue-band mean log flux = 20.8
